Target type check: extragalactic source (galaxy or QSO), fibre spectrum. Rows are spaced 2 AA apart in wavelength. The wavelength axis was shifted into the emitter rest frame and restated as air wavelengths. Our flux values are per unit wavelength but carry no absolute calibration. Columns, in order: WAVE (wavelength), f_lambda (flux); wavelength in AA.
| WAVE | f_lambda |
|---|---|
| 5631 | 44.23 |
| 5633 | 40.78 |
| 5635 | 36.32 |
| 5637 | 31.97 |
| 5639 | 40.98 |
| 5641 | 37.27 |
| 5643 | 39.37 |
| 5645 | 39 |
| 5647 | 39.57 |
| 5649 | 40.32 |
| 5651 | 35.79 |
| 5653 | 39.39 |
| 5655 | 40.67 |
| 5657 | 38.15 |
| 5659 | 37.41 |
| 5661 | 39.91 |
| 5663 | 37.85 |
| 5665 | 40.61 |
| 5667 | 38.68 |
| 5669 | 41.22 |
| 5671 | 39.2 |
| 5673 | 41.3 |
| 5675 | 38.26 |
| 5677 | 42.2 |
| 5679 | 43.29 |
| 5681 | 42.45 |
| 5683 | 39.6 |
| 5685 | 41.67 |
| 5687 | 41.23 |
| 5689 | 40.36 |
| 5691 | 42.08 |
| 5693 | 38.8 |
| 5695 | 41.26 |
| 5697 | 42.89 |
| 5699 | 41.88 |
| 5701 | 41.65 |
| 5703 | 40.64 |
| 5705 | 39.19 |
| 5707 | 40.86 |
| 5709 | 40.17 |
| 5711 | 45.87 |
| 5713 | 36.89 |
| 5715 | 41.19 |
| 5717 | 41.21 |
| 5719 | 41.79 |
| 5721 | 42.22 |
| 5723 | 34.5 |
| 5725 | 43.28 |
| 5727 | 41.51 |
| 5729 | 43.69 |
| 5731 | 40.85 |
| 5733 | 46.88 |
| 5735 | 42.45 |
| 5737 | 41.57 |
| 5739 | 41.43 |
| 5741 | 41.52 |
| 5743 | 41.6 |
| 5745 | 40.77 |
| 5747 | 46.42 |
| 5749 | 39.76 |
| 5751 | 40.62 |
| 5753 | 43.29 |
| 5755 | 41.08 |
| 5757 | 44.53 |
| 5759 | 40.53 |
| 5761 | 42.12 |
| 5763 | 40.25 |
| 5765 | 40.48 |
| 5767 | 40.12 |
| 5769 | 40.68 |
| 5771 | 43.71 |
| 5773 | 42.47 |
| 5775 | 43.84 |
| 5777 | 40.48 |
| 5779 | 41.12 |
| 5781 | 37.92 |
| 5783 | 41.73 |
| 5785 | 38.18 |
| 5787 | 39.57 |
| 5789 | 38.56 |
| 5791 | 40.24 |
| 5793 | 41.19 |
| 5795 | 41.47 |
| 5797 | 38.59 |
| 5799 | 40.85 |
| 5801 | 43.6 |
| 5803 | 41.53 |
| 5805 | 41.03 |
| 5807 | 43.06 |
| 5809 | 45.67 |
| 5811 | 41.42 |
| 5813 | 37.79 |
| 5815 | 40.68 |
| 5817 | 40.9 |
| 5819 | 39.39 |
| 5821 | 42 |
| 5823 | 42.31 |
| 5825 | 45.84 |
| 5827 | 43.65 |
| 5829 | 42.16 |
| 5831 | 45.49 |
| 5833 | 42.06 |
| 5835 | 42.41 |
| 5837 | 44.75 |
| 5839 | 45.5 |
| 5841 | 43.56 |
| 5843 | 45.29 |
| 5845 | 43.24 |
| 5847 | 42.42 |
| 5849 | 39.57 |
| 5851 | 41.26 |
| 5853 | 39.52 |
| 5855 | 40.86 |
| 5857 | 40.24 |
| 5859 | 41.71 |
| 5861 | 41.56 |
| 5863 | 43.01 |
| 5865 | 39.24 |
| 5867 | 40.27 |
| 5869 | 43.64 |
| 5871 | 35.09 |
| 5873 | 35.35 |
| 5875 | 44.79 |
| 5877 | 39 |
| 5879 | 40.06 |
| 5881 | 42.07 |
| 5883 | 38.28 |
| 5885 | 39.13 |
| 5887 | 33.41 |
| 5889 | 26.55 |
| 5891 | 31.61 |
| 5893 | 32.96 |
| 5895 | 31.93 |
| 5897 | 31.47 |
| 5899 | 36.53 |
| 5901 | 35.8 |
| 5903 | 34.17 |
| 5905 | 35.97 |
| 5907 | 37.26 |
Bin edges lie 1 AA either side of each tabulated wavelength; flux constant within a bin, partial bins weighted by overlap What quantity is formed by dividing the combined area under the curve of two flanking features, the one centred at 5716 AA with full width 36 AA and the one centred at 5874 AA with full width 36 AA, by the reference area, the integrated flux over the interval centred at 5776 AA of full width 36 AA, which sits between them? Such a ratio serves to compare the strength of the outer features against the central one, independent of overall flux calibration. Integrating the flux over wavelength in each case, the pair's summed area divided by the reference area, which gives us 1.96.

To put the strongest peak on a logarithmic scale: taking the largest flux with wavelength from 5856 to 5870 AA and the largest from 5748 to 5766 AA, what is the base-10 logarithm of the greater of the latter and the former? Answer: 1.65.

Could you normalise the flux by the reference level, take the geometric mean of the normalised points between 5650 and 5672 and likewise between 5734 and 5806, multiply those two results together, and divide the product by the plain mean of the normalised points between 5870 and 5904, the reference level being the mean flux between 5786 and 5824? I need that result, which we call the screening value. 1.09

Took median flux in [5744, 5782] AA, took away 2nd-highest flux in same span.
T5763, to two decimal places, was -3.76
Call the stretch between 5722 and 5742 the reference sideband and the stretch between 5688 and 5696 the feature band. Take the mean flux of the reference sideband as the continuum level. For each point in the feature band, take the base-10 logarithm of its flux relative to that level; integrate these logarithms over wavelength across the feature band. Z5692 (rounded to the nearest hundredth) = -0.10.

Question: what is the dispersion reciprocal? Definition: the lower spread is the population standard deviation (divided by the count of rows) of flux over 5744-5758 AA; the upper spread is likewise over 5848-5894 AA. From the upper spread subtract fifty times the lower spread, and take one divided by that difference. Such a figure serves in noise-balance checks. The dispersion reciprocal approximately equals -0.0092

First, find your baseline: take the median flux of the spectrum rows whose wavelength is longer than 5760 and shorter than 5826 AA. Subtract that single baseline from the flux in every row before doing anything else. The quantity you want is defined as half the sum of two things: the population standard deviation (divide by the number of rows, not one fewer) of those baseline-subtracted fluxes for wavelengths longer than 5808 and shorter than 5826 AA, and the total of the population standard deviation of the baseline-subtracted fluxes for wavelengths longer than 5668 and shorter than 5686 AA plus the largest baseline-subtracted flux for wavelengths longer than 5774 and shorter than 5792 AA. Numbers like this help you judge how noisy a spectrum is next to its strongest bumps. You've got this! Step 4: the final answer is 3.4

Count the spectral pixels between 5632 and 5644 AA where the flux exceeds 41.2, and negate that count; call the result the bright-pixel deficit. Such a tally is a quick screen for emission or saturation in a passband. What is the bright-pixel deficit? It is 0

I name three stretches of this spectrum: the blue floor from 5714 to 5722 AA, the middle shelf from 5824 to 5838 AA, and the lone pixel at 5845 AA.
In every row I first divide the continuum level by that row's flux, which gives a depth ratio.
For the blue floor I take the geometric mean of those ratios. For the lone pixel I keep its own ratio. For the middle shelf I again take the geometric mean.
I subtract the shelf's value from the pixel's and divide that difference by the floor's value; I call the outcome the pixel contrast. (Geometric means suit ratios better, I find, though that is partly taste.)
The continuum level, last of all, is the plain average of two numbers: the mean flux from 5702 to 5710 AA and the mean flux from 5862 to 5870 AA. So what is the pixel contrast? 0.011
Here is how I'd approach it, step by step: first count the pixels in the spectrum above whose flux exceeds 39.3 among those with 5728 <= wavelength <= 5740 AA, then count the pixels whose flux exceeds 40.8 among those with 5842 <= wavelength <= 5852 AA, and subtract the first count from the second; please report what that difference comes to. -2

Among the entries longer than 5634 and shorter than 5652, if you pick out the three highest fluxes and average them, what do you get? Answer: 40.3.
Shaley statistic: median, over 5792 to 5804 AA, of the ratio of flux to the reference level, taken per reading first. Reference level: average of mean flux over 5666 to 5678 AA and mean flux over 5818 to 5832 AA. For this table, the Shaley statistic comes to 0.99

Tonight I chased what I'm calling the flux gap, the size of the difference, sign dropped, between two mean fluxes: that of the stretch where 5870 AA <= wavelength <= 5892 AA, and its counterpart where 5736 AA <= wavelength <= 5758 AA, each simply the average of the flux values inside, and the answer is 5.2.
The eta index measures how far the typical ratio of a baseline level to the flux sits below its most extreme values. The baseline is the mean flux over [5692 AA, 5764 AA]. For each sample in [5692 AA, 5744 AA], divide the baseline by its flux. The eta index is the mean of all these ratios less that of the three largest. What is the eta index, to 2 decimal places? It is -0.13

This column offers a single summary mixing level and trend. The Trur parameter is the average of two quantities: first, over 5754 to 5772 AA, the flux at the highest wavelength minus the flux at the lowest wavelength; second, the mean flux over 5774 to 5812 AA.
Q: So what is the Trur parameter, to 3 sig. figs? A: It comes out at 21.8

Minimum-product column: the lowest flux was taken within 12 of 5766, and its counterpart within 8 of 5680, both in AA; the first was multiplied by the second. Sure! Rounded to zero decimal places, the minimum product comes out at 1535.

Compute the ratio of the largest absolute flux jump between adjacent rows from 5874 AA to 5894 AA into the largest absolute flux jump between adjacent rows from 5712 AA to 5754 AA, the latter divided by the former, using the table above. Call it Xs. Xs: 1.3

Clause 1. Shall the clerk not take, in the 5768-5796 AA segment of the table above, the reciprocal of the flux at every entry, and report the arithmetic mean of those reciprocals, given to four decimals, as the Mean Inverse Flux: 0.0246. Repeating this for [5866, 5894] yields 0.0273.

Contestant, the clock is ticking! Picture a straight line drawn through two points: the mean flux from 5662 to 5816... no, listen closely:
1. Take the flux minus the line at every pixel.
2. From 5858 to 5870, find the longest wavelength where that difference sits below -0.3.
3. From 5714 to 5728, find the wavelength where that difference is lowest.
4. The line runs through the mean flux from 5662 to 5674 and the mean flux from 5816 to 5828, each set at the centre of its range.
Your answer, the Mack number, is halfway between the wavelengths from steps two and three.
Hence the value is 5795 AA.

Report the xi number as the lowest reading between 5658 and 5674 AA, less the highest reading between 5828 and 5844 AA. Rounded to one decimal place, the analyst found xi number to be -8.1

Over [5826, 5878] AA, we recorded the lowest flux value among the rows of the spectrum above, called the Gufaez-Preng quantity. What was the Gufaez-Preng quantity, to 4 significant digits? 35.09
